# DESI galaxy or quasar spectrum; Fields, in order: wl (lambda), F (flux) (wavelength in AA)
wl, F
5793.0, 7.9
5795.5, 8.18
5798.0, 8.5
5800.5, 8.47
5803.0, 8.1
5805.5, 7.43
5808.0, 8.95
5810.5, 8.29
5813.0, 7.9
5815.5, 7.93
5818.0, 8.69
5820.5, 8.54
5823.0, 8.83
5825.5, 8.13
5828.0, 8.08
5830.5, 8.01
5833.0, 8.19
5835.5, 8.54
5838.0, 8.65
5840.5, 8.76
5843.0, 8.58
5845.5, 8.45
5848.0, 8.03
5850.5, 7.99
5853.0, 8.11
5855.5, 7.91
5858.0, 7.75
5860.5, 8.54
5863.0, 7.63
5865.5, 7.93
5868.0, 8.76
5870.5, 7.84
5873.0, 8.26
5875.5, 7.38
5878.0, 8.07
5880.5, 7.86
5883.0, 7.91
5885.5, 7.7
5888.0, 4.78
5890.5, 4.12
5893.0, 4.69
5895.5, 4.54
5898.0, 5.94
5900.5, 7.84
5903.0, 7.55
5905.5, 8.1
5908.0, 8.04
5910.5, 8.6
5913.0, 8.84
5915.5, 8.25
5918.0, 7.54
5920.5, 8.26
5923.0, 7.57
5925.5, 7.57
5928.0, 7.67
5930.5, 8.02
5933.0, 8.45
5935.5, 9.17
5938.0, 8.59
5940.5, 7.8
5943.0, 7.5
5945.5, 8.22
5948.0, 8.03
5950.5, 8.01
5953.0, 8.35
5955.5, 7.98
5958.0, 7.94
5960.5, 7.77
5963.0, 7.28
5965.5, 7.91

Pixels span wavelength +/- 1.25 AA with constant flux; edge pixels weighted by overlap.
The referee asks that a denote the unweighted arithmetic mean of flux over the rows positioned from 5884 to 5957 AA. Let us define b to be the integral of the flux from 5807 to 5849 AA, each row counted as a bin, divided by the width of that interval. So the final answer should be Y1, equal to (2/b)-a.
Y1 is -7.27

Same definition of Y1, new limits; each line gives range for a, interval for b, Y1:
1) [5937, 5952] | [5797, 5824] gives -7.78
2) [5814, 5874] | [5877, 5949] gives -7.99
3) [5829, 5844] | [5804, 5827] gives -8.21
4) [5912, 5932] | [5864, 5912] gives -7.69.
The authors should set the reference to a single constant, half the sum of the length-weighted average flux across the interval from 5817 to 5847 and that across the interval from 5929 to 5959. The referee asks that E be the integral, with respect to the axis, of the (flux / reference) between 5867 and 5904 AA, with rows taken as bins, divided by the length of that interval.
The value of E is 0.826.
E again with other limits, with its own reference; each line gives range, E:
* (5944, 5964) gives 0.957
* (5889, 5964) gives 0.915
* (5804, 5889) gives 0.972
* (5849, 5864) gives 0.962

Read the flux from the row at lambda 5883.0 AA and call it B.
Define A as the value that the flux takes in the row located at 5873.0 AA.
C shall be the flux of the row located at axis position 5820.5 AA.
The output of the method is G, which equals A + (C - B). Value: 8.9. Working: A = 8.26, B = 7.91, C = 8.54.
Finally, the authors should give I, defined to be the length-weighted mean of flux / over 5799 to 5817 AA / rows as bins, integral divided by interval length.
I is 8.17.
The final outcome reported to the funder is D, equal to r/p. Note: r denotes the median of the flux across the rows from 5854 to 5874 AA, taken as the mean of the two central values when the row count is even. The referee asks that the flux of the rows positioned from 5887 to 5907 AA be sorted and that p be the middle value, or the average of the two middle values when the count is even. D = 1.48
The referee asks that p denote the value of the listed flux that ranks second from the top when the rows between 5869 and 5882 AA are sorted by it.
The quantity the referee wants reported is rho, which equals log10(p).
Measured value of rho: 0.9069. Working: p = 8.07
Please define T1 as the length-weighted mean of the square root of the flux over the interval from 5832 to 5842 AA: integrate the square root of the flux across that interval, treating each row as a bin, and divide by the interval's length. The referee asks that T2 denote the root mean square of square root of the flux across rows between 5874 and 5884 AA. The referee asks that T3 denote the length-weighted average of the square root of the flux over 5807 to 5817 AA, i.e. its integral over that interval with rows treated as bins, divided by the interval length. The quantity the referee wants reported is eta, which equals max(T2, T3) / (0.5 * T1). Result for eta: 1.966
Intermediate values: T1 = 2.923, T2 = 2.794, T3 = 2.87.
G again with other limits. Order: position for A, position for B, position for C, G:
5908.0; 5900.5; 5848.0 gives 8.2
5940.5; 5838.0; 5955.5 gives 7.1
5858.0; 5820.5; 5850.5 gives 7.2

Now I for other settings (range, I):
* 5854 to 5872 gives 8.06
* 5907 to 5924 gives 8.17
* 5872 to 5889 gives 7.45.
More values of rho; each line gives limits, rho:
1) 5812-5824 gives 0.9390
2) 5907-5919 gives 0.9345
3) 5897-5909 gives 0.9053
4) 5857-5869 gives 0.9315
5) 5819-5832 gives 0.9315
